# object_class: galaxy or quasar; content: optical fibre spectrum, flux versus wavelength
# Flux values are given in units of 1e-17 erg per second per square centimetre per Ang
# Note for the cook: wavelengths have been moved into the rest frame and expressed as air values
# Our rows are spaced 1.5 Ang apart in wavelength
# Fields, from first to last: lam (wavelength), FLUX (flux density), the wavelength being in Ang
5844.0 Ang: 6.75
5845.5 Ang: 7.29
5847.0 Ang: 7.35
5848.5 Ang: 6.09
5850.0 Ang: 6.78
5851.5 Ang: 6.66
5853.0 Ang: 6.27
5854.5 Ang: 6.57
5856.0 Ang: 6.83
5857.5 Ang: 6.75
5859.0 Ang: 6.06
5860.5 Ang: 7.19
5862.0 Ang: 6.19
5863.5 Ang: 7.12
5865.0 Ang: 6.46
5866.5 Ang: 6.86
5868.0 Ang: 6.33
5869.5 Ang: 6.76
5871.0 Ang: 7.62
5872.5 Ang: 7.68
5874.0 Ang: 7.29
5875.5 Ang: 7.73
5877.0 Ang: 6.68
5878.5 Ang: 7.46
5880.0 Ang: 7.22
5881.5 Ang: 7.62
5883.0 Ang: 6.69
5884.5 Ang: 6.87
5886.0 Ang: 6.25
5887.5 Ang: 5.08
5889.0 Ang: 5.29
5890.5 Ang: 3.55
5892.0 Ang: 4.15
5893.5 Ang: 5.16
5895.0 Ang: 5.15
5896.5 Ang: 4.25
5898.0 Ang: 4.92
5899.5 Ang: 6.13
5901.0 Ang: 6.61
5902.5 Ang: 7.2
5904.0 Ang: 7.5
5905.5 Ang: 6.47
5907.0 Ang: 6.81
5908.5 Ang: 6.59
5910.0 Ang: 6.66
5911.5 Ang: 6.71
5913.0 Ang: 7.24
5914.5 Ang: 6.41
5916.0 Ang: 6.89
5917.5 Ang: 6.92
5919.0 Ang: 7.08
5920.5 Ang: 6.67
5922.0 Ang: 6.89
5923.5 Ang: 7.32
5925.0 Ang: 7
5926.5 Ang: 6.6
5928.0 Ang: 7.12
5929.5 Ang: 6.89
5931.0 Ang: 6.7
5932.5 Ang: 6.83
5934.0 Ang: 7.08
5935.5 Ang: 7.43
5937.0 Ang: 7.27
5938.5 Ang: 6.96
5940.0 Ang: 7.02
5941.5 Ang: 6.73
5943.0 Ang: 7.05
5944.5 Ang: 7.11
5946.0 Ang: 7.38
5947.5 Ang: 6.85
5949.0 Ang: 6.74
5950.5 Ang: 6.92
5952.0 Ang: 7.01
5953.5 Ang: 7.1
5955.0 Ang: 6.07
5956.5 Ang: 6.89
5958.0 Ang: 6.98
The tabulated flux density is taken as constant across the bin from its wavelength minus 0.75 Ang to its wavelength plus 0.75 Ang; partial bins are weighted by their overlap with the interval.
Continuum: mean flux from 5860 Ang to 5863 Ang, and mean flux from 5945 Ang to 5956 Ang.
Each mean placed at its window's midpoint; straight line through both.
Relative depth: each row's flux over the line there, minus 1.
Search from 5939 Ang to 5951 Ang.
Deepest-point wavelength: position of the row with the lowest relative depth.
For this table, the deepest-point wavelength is 5949.0 Ang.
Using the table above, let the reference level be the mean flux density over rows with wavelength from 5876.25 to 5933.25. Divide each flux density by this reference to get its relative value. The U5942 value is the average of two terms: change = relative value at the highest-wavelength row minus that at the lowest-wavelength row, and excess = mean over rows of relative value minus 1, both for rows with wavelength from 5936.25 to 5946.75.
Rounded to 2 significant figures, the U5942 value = 0.060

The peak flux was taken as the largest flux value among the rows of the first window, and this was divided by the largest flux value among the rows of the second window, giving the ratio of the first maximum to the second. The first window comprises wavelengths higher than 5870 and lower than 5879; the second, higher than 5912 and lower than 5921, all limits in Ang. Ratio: 1.068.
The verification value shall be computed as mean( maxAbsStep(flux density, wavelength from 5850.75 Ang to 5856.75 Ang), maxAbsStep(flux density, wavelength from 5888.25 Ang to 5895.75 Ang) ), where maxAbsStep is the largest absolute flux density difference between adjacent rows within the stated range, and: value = 1.1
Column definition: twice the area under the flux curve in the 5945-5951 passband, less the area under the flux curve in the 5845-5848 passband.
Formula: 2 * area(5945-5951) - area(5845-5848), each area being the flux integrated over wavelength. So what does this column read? 62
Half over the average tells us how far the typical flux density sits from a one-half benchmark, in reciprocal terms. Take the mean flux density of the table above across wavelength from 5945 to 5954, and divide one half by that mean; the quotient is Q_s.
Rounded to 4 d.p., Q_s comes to 0.0714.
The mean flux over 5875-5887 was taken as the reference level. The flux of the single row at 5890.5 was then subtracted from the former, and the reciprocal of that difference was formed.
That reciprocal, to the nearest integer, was 0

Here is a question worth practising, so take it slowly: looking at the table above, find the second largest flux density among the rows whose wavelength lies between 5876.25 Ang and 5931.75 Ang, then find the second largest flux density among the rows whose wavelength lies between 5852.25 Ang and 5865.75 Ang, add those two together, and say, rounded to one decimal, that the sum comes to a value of 14.6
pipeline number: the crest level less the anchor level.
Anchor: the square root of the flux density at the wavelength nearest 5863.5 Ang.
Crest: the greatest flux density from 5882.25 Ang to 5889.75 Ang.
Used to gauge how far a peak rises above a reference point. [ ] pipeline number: 4.20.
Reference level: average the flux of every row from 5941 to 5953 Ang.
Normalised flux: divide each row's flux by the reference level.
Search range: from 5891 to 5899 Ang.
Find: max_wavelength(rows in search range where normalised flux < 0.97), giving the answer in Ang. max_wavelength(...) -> 5898.0 Ang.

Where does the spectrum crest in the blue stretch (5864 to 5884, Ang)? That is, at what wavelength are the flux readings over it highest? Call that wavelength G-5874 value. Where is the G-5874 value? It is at 5875.5 Ang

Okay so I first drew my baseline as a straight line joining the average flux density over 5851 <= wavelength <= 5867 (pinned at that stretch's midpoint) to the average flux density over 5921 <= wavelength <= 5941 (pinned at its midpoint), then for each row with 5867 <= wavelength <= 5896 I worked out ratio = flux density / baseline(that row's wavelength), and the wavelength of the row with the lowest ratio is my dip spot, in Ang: 5890.5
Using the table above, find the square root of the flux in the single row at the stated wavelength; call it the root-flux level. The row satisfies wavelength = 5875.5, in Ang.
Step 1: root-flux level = 2.78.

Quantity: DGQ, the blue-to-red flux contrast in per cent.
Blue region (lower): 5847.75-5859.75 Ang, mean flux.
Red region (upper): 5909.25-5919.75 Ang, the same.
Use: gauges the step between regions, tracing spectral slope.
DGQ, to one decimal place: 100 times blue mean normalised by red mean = 95.0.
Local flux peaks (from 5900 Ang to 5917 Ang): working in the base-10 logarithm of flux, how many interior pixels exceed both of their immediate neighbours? 3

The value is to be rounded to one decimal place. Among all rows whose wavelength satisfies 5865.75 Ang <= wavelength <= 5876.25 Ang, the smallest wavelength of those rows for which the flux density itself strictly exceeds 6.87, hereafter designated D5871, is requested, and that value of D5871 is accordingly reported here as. 5871.0 Ang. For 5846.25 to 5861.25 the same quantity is 5847.0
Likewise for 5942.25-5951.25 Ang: 5943.0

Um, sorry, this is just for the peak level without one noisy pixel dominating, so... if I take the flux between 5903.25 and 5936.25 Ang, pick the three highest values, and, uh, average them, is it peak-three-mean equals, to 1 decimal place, 7.4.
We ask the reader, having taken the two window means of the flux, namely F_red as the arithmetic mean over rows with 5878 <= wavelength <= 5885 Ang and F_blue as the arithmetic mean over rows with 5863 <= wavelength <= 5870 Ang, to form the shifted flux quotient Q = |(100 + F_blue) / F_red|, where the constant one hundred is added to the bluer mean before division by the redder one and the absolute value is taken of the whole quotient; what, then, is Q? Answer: 14.9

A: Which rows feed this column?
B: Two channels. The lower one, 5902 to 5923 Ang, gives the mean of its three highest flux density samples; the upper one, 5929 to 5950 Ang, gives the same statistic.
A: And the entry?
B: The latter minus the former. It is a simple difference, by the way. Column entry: 0.05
